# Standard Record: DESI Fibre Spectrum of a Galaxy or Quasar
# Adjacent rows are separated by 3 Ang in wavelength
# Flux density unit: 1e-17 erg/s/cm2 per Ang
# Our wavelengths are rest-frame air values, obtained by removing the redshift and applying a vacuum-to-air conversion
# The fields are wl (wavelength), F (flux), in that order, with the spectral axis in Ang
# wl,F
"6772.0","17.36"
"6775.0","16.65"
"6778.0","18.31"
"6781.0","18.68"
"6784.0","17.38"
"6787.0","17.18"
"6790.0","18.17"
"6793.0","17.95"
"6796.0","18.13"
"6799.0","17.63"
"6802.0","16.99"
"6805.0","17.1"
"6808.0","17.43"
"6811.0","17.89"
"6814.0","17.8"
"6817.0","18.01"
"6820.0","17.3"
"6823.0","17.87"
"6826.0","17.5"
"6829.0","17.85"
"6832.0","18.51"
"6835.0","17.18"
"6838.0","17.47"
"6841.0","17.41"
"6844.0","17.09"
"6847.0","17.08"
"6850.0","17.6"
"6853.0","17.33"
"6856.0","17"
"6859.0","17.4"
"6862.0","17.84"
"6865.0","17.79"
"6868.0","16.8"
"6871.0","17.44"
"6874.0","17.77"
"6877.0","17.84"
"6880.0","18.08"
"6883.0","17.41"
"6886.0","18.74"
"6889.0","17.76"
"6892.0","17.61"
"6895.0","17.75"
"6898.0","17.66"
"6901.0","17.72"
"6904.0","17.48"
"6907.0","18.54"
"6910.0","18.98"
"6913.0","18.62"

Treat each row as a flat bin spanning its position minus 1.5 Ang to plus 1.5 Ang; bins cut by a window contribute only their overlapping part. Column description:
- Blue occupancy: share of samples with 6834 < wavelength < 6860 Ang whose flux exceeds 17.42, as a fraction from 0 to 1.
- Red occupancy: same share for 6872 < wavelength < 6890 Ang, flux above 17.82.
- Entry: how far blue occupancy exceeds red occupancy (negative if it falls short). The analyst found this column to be -0.28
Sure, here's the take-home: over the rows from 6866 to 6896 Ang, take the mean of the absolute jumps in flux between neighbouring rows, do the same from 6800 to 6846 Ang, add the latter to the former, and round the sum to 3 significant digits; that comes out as 0.924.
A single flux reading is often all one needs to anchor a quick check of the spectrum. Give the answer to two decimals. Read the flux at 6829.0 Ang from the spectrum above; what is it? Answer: 17.85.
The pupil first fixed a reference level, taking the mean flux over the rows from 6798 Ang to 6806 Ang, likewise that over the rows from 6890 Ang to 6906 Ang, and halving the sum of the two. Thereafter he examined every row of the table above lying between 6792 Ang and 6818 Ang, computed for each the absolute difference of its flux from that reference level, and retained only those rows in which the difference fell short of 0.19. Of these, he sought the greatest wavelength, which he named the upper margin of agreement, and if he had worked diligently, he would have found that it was 6808.0 Ang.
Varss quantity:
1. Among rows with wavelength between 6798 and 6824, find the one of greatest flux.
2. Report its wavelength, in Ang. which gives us 6817.0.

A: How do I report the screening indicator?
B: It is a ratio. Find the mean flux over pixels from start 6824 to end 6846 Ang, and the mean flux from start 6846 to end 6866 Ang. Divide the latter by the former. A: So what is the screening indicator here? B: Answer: 0.99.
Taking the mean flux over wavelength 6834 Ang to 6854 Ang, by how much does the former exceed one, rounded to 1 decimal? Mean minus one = 16.3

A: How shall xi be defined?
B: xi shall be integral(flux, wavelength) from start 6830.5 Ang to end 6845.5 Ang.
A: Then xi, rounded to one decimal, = 263.0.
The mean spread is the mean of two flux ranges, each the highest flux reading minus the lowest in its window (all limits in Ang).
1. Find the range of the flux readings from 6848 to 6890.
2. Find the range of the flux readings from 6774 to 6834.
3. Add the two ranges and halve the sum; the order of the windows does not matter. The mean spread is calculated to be 2.0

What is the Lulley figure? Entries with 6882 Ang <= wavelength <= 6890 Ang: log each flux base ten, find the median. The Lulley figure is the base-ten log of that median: 0.0967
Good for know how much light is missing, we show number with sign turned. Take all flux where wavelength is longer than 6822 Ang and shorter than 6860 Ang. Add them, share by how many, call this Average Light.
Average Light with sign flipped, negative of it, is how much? -17.5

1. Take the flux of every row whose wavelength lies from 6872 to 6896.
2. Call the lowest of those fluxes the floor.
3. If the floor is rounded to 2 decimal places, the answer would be 17.41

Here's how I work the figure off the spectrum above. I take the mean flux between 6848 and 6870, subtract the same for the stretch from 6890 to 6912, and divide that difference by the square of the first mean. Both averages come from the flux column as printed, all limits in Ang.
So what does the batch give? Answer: -0.0019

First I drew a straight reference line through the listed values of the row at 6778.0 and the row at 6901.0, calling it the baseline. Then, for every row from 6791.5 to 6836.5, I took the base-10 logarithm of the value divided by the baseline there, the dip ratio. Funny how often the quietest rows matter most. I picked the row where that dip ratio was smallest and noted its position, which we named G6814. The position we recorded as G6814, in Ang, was 6802.0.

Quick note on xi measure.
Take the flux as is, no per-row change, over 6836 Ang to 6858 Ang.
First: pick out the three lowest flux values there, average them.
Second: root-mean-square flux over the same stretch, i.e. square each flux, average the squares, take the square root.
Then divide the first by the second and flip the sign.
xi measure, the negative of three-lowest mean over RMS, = -0.987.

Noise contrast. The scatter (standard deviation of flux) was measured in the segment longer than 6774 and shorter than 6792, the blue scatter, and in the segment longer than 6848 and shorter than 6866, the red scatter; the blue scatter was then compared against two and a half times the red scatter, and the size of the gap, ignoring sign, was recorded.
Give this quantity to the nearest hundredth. 0.01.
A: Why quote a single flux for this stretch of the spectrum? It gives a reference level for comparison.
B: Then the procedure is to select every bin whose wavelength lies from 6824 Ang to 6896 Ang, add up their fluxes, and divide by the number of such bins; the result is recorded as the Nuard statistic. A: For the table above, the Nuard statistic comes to 17.6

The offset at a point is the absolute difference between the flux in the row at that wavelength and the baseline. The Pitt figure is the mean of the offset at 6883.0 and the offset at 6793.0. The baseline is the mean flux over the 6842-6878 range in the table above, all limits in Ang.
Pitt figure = 0.27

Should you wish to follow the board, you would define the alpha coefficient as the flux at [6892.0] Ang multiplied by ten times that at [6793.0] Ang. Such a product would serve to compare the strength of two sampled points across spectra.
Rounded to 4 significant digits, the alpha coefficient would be 3161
